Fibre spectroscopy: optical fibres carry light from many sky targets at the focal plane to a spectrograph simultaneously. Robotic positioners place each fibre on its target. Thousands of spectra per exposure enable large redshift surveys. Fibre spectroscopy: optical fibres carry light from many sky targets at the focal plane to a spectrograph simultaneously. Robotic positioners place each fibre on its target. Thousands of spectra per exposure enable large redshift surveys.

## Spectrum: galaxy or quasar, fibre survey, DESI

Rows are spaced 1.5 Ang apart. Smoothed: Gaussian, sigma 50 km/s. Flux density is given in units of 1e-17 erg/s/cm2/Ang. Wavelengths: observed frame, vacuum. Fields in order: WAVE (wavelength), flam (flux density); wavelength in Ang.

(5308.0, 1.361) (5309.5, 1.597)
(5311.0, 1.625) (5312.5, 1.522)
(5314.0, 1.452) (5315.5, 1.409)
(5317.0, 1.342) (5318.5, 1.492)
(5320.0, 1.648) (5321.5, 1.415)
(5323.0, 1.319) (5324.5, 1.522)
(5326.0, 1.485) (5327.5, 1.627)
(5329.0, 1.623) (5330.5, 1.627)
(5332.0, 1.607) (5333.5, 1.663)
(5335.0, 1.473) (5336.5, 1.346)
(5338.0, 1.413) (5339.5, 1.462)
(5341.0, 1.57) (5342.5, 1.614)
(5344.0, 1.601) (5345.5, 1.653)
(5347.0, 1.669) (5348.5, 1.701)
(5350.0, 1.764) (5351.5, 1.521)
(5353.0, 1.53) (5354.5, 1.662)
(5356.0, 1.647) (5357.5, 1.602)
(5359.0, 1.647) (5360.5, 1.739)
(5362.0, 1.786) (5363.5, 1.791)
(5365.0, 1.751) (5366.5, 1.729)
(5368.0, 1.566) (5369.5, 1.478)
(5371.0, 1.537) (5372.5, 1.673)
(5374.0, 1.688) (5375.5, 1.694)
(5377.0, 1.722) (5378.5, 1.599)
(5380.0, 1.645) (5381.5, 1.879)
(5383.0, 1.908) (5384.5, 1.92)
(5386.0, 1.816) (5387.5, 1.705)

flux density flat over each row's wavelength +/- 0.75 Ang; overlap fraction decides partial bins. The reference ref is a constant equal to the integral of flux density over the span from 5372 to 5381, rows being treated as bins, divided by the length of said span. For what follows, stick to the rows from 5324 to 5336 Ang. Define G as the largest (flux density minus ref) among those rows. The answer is -0.01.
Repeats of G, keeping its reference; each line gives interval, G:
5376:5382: 0.20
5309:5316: -0.05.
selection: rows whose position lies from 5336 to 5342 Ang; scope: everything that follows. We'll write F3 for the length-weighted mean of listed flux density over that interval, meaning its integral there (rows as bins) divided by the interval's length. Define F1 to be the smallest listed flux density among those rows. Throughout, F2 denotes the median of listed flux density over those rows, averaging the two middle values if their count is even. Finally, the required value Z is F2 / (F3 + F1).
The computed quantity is 0.512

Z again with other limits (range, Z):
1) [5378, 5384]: 0.523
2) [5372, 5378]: 0.503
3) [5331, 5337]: 0.535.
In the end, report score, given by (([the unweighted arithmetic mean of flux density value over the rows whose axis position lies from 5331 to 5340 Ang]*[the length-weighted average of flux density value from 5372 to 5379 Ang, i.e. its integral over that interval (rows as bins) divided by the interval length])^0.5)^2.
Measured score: 2.51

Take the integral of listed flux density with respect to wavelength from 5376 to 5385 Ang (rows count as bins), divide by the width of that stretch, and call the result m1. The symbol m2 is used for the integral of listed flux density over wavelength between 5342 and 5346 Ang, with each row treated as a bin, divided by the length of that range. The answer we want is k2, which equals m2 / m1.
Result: 0.91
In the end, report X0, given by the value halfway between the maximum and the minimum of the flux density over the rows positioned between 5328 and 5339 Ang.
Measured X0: 1.50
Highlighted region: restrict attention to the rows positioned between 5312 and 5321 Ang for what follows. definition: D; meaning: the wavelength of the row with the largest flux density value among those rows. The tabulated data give 5320.0 Ang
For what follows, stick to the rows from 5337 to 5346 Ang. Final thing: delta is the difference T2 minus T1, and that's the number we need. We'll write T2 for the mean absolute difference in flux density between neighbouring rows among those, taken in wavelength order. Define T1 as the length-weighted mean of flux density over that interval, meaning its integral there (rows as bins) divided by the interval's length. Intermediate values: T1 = 1.54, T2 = 0.053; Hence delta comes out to -1.49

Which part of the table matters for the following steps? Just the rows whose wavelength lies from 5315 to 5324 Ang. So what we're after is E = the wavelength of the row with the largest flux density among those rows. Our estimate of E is 5320.0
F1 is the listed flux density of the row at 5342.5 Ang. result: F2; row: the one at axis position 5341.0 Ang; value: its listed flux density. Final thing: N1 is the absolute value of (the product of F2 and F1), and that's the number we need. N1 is 2.5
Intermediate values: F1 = 1.614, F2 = 1.57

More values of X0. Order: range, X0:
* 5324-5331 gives 1.56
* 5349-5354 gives 1.64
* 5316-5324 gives 1.48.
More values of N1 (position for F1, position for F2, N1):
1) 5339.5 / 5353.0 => 2.2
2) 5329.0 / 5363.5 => 2.9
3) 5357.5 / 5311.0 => 2.6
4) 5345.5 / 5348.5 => 2.8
